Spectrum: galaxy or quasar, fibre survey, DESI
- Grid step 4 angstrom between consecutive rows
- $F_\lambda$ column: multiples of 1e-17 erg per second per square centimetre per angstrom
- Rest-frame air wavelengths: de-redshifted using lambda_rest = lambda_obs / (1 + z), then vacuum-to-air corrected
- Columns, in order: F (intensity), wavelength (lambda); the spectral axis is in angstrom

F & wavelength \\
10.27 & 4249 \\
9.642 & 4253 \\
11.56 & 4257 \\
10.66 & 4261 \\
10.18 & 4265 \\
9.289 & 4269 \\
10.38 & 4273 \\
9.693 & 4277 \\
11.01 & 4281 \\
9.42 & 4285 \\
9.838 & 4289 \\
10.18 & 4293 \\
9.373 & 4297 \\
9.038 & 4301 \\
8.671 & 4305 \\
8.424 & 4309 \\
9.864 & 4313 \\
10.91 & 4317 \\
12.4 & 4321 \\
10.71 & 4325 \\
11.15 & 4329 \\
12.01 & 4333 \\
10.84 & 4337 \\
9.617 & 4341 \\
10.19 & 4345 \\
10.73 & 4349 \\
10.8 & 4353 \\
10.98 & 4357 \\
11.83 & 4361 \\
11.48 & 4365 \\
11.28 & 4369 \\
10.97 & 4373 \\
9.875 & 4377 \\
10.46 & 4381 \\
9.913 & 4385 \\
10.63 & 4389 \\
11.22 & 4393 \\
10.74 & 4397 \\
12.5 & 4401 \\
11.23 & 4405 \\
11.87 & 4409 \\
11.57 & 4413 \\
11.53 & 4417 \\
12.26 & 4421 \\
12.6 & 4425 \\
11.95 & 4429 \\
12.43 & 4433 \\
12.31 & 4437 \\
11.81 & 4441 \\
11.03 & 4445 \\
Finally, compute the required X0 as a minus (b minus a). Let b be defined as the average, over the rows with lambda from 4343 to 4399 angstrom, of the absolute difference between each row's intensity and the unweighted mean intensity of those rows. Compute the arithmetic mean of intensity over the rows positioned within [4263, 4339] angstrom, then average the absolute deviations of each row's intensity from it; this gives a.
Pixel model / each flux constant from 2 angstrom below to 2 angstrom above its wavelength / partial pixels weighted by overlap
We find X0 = 1.3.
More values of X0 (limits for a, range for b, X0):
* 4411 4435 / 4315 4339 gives 0.2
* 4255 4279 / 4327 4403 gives 0.6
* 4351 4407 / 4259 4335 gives 0.2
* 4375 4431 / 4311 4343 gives 0.8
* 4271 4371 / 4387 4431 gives 1.1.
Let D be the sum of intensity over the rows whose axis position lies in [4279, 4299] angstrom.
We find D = 49.8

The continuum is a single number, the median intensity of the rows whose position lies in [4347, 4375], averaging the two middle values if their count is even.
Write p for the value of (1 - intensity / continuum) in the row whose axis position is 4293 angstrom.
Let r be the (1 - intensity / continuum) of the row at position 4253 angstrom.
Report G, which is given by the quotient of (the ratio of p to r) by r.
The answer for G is 5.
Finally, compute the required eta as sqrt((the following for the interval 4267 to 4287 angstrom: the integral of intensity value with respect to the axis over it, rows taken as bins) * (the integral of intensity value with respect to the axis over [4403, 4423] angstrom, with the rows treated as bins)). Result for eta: 216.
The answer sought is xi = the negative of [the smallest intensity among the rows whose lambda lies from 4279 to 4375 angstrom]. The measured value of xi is -8.4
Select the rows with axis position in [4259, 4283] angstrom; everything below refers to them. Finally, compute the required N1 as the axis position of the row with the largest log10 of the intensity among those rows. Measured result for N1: 4281 angstrom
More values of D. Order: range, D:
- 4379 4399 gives 53.0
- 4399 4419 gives 58.7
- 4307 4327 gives 52.3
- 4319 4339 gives 57.1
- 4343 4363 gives 54.5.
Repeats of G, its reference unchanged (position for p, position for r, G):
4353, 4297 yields 1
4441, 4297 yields -4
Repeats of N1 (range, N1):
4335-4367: 4361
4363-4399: 4365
